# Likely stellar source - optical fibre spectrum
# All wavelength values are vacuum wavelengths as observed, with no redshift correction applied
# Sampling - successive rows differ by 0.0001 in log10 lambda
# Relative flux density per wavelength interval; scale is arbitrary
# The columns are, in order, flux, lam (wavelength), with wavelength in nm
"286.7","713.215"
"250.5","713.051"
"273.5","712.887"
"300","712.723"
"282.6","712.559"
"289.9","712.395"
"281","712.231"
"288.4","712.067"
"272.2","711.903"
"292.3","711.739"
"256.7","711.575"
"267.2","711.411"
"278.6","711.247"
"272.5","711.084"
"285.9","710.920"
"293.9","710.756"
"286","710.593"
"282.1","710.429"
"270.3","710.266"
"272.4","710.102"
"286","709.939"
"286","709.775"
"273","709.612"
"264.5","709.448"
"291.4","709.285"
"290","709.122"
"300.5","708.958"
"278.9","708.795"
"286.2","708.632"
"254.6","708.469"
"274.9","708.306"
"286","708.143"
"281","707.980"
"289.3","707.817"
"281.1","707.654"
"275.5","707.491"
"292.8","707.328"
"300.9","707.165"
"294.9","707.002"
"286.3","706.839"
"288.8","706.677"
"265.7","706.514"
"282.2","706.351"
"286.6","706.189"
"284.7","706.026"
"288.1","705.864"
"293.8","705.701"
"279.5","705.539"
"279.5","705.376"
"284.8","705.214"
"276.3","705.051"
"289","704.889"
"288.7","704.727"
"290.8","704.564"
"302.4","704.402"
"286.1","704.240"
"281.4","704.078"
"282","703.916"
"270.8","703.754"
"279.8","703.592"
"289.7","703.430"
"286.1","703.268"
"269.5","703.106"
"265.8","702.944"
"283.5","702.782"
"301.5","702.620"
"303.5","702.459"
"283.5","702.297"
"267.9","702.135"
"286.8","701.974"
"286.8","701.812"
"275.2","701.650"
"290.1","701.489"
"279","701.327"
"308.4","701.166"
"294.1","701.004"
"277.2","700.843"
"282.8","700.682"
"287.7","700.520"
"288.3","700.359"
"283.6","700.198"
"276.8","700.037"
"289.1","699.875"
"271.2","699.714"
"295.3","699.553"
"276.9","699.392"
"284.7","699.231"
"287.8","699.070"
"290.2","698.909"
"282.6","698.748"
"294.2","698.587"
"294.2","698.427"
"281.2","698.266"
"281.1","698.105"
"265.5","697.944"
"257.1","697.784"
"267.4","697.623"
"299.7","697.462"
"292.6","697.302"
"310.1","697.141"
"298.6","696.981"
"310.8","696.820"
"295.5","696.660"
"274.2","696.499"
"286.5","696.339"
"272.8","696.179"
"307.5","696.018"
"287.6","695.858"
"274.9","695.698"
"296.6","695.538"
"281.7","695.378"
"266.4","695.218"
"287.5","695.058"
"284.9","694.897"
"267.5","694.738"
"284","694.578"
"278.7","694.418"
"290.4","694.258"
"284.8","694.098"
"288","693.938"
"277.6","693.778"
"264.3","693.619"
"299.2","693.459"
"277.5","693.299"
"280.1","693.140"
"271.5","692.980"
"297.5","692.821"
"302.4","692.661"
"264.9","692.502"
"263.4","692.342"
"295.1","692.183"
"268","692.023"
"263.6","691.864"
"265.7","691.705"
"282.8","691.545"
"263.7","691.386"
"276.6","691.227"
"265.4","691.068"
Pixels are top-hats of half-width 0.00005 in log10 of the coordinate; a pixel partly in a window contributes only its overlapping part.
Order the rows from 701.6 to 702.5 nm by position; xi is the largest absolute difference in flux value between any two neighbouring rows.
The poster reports 20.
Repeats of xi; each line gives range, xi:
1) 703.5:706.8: 23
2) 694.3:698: 35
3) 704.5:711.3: 32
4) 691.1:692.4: 32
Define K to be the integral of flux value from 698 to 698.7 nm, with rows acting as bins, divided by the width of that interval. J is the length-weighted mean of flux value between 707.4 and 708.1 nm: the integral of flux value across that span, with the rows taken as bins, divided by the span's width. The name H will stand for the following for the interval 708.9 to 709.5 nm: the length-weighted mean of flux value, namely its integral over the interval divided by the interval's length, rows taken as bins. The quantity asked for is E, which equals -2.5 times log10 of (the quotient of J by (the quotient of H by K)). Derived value -6.12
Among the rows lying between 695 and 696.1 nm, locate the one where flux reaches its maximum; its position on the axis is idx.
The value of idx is 696.018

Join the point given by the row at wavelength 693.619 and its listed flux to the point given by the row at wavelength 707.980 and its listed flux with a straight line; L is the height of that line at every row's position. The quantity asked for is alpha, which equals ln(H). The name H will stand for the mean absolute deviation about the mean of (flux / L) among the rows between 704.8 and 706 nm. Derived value -4.00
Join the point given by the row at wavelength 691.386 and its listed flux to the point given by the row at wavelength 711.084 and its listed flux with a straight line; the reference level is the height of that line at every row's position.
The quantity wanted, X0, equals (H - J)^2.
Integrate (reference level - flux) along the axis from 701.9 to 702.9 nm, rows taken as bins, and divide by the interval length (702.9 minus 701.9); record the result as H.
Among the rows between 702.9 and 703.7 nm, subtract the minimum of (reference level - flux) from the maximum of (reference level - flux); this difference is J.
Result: 1768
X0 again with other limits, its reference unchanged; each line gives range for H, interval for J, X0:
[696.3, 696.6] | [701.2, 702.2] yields 1372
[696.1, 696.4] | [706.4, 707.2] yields 2332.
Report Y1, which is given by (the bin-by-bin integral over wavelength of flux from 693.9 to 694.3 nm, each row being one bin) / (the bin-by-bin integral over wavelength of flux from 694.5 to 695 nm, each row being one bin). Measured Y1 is 0.82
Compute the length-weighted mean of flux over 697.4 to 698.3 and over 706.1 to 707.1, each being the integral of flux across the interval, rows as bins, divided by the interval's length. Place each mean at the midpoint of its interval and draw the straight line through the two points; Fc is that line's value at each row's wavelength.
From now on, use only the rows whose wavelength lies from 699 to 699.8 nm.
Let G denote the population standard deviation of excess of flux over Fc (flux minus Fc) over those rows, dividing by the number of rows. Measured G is 8.5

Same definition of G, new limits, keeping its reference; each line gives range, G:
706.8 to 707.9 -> 8.1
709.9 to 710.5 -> 6.6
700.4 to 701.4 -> 10.6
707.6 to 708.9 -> 10.3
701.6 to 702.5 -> 10.9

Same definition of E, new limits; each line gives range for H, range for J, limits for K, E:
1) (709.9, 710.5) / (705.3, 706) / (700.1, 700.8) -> -6.17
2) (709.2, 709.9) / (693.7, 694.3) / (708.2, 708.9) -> -6.12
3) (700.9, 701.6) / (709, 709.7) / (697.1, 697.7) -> -6.12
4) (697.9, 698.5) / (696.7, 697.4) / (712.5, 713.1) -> -6.19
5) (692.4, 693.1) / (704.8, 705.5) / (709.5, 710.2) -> -6.11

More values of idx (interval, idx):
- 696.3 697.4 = 696.820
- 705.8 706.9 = 706.677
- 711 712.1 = 711.739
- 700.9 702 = 701.166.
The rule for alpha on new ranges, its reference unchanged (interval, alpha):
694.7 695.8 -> -3.40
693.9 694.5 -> -4.24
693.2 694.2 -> -3.43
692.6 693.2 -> -3.07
